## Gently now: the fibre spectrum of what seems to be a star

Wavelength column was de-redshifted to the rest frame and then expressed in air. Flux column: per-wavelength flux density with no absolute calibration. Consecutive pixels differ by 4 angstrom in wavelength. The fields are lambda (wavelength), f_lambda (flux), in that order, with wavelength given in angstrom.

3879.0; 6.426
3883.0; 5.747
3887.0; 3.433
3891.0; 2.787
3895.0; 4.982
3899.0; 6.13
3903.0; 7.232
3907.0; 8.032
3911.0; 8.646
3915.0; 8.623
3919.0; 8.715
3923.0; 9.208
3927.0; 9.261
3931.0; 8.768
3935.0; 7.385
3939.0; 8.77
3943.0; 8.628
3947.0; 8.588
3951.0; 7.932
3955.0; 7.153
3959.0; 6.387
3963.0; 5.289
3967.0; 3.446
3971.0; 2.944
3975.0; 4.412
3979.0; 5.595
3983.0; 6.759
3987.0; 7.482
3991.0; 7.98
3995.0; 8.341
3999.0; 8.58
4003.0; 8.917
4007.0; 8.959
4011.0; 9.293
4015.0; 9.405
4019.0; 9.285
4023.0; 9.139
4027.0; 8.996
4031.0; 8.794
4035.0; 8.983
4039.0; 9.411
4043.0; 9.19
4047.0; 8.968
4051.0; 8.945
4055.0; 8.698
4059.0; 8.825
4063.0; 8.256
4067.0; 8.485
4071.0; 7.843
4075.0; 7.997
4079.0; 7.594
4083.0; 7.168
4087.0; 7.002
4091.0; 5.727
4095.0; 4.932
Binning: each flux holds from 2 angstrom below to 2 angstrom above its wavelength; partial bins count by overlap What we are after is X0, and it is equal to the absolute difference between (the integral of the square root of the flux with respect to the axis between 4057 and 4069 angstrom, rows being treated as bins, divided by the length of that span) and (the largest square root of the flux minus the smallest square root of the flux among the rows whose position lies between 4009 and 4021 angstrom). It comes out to 2.9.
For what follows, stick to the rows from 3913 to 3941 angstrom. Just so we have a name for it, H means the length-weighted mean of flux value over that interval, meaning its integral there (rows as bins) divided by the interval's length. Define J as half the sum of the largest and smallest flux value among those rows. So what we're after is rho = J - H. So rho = -0.35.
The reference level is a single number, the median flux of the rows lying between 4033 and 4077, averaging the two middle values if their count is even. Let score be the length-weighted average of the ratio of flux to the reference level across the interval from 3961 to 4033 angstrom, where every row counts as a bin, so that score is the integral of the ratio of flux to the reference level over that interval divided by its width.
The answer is 0.84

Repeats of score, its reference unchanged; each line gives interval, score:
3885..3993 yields 0.77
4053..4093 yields 0.88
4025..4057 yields 1.02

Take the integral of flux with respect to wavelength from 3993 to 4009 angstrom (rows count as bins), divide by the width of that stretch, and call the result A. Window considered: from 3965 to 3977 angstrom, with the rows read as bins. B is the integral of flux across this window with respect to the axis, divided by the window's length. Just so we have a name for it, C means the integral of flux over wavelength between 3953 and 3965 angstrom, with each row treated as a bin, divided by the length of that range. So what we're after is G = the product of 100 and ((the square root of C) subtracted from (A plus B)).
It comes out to 979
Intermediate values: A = 8.7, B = 3.6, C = 6.3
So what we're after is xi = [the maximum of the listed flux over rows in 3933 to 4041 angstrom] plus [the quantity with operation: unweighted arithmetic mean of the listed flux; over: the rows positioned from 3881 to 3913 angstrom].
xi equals 15.3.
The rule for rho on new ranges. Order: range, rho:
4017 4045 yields -0.01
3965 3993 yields -0.05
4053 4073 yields -0.09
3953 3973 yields 0.00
